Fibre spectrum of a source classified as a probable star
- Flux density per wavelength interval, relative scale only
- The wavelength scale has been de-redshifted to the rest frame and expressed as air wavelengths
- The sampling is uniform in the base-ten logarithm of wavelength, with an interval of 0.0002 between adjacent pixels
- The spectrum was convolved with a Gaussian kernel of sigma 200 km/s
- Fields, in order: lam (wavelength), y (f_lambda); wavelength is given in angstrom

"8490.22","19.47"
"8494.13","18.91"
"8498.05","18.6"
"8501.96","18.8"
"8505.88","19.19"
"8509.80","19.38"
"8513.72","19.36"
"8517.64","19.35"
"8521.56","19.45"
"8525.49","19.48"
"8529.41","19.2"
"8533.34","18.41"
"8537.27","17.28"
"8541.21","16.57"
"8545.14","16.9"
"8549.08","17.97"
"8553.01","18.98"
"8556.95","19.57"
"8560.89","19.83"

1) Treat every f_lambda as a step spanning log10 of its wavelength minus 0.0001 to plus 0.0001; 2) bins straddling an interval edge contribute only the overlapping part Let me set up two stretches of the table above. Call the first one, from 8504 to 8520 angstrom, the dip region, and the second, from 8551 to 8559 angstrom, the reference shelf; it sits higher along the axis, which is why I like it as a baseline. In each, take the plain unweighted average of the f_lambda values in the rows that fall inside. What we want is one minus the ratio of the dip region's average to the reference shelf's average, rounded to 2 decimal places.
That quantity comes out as 0.00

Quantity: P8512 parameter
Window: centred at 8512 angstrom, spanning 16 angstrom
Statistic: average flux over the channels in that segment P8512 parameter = 19.3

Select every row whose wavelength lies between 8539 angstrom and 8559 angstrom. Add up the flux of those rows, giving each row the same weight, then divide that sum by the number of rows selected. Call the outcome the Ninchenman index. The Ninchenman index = 18.0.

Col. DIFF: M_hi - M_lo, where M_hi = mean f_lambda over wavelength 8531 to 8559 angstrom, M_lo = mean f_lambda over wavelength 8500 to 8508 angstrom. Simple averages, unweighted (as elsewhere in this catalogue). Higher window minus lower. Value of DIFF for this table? -1.0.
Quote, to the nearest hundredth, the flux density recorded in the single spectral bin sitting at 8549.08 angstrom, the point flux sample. 17.97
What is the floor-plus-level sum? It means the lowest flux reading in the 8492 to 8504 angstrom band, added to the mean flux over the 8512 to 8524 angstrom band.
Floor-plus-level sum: 38.0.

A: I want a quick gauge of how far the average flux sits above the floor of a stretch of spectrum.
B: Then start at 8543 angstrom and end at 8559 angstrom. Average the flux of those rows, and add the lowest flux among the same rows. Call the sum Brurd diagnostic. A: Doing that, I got 35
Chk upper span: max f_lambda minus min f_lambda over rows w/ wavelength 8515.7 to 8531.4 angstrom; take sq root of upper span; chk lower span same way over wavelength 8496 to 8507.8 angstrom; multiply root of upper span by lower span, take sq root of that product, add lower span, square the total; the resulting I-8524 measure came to 1.3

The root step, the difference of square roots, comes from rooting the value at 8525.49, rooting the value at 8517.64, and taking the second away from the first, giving 0.01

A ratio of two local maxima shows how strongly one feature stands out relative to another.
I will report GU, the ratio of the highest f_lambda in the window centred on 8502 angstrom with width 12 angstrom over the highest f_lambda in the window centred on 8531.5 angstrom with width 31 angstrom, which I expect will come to 0.99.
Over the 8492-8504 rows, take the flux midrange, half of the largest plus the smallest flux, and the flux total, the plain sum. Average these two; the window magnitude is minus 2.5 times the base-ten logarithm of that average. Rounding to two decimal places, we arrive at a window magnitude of -3.94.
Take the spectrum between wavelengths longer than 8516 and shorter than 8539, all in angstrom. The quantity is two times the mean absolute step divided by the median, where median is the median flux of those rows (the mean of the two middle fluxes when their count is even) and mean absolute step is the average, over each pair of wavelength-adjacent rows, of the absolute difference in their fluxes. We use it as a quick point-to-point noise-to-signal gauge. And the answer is 0.048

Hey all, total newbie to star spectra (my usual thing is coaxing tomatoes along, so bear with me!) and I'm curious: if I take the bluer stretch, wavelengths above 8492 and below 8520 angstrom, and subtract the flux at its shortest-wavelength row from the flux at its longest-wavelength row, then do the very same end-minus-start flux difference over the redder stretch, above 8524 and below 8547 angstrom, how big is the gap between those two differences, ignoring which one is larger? 3.0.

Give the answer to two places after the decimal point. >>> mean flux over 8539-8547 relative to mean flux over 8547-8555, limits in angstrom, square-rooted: 0.95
